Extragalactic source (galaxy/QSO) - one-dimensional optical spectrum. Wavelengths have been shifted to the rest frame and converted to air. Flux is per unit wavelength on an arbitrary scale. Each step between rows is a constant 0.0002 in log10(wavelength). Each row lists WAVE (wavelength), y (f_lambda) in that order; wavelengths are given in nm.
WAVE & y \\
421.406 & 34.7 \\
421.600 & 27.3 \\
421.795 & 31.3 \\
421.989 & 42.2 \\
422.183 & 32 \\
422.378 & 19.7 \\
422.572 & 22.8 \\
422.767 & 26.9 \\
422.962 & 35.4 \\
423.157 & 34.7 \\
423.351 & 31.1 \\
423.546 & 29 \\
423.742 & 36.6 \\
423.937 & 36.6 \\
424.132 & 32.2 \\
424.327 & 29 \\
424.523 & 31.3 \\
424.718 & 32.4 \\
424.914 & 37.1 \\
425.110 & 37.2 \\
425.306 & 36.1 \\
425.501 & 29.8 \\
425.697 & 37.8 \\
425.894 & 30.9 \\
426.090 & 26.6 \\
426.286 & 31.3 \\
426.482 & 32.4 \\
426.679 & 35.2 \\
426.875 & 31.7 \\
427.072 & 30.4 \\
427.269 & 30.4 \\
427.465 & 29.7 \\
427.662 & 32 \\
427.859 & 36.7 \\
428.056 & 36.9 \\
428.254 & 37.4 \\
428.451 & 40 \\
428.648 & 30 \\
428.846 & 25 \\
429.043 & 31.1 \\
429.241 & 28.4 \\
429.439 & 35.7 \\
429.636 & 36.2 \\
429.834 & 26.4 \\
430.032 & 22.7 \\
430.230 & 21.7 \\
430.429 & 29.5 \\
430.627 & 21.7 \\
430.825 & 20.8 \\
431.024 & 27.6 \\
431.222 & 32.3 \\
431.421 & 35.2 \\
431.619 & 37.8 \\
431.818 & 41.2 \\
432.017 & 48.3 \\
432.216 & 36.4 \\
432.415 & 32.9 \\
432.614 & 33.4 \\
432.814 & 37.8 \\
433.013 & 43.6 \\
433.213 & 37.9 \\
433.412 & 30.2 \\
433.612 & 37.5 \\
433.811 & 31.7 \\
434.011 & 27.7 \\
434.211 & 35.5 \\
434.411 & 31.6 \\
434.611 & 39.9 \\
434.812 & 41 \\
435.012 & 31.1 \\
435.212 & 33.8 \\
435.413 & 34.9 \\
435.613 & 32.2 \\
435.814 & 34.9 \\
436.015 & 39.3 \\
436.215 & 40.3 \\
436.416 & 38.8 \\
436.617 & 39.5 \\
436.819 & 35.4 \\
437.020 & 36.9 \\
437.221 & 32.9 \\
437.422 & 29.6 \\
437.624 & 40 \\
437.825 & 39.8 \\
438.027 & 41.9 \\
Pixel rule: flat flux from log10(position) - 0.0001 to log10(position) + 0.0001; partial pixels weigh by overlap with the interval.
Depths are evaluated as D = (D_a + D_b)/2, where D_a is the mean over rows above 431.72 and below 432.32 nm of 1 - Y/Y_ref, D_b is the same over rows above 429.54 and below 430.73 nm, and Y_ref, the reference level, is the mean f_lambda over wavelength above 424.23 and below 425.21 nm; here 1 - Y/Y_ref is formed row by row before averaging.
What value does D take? -0.02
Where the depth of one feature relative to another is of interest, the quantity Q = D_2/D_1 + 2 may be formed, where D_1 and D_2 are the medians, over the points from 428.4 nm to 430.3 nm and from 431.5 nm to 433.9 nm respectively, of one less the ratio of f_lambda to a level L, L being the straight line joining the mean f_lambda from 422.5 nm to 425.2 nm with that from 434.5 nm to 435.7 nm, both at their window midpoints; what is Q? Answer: 1.43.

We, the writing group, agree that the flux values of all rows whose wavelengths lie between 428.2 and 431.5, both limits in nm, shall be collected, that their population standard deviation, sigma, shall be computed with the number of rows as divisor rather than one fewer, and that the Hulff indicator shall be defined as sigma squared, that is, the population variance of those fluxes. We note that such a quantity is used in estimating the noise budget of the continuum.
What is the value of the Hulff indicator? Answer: 34.0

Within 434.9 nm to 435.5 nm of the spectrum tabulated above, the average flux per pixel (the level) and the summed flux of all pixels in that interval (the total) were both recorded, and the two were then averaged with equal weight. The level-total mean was 67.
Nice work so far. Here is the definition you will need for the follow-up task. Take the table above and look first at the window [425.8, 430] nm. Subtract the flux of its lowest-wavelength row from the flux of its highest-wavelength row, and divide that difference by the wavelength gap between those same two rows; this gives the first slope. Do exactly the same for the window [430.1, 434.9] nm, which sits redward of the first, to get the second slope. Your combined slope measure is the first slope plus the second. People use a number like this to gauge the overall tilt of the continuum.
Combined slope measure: 3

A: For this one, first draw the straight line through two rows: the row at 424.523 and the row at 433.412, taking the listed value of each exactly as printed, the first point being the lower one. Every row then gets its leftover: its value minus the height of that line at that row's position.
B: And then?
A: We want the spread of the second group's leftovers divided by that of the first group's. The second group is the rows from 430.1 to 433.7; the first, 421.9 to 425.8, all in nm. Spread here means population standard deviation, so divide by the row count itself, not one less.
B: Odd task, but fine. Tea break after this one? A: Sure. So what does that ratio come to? 1.4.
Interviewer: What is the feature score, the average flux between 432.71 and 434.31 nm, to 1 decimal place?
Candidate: 35.2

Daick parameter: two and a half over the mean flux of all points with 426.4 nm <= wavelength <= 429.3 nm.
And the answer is 0.077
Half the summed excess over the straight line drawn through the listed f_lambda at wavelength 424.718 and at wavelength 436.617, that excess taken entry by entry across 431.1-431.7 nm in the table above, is -1.9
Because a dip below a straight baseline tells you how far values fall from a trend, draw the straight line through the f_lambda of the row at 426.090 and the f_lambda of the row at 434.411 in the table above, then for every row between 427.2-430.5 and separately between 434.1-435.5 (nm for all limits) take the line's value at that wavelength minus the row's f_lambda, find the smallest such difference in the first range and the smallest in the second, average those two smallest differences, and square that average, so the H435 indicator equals 112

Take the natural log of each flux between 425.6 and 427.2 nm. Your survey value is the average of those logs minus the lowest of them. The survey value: 0.18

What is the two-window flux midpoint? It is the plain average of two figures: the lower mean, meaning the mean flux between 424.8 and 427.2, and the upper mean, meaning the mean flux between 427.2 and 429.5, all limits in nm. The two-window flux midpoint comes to 32.9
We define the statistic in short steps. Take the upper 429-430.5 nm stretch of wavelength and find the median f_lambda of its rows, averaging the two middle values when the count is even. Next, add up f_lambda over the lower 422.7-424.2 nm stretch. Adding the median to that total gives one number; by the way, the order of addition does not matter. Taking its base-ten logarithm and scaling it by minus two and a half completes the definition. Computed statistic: -6.16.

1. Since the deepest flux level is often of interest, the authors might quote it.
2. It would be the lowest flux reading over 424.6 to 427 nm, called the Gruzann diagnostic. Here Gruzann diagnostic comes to 26.6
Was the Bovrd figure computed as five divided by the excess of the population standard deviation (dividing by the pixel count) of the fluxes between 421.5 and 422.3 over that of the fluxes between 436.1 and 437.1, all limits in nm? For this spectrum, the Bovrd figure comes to 1.3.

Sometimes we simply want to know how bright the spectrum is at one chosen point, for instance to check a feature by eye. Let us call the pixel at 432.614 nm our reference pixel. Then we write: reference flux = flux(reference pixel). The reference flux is 33.4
